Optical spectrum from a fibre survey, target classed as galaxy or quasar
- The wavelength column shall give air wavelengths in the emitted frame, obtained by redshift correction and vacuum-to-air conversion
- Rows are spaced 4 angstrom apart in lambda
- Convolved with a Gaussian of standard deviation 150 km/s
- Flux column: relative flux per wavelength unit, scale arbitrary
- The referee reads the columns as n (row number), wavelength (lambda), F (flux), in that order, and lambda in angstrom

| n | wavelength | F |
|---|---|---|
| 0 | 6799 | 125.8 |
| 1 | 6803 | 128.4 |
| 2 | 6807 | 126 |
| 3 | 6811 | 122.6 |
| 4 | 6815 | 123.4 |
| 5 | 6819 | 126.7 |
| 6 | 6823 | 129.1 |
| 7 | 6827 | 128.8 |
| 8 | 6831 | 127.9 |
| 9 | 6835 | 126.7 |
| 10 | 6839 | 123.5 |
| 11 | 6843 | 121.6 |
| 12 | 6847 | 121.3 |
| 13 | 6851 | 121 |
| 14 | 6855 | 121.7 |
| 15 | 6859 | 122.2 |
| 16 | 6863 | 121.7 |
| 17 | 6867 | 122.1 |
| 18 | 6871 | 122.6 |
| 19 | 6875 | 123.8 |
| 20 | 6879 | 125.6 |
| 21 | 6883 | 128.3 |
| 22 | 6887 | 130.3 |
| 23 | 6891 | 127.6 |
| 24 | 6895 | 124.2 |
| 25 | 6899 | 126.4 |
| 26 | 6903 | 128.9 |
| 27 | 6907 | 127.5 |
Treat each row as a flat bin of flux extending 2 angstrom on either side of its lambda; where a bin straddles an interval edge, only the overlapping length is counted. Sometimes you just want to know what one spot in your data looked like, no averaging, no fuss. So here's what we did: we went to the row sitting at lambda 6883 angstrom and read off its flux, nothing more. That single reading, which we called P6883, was 128.3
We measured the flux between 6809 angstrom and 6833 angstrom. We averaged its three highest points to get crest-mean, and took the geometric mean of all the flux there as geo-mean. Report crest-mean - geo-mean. 2.2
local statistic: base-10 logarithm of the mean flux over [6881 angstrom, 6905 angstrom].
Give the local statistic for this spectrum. 2.11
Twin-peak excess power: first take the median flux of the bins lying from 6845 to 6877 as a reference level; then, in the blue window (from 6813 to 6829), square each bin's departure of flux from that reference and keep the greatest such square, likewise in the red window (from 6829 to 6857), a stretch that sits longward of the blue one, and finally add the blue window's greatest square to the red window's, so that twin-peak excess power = 88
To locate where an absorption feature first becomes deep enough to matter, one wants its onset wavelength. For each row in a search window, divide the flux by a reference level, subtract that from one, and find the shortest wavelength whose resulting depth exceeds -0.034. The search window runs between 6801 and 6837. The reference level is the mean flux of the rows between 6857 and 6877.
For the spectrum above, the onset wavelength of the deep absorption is 6807 angstrom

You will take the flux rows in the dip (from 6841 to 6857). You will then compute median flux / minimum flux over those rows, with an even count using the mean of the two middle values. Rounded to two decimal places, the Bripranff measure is 1.00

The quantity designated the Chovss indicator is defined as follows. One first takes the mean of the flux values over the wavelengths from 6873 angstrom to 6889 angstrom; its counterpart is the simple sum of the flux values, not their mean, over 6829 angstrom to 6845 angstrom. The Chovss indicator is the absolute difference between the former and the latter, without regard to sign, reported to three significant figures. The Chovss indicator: 373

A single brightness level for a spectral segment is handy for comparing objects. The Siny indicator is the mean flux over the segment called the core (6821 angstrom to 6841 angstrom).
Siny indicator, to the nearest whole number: 127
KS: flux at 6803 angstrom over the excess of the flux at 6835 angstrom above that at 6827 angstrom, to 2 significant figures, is -61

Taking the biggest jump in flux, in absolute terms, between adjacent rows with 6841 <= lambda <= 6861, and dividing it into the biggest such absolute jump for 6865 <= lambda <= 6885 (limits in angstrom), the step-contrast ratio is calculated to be 3.9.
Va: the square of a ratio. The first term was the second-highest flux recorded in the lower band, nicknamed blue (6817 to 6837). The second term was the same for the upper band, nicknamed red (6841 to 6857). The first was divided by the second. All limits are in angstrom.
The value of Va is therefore 1.12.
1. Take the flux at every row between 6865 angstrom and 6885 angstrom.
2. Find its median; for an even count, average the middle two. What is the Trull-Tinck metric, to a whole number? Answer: 124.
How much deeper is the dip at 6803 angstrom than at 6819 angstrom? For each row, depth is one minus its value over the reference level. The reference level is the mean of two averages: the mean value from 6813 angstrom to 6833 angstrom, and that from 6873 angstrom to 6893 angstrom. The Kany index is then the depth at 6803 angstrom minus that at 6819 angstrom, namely -0.013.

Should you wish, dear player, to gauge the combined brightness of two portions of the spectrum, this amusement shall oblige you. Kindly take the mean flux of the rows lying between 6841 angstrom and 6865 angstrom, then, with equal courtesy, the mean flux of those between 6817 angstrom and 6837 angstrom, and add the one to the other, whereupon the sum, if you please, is 249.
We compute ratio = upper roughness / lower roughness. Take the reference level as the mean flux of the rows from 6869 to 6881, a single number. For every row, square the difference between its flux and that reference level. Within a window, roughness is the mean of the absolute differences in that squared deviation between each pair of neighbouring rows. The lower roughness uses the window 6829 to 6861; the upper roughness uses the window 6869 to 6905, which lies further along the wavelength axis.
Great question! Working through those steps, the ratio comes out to 3.12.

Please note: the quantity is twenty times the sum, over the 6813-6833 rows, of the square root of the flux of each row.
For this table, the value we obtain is 1128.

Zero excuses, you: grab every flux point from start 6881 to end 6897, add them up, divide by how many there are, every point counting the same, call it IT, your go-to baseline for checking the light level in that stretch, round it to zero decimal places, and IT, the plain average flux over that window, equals 128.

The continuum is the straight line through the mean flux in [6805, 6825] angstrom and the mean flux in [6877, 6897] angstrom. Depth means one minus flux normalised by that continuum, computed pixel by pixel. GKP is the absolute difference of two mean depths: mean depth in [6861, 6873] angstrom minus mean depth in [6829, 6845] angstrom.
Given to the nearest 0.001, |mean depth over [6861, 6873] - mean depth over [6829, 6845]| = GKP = 0.027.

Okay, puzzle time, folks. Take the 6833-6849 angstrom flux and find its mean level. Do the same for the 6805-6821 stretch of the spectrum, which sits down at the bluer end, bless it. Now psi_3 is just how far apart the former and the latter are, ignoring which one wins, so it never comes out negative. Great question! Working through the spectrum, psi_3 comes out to 1.4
